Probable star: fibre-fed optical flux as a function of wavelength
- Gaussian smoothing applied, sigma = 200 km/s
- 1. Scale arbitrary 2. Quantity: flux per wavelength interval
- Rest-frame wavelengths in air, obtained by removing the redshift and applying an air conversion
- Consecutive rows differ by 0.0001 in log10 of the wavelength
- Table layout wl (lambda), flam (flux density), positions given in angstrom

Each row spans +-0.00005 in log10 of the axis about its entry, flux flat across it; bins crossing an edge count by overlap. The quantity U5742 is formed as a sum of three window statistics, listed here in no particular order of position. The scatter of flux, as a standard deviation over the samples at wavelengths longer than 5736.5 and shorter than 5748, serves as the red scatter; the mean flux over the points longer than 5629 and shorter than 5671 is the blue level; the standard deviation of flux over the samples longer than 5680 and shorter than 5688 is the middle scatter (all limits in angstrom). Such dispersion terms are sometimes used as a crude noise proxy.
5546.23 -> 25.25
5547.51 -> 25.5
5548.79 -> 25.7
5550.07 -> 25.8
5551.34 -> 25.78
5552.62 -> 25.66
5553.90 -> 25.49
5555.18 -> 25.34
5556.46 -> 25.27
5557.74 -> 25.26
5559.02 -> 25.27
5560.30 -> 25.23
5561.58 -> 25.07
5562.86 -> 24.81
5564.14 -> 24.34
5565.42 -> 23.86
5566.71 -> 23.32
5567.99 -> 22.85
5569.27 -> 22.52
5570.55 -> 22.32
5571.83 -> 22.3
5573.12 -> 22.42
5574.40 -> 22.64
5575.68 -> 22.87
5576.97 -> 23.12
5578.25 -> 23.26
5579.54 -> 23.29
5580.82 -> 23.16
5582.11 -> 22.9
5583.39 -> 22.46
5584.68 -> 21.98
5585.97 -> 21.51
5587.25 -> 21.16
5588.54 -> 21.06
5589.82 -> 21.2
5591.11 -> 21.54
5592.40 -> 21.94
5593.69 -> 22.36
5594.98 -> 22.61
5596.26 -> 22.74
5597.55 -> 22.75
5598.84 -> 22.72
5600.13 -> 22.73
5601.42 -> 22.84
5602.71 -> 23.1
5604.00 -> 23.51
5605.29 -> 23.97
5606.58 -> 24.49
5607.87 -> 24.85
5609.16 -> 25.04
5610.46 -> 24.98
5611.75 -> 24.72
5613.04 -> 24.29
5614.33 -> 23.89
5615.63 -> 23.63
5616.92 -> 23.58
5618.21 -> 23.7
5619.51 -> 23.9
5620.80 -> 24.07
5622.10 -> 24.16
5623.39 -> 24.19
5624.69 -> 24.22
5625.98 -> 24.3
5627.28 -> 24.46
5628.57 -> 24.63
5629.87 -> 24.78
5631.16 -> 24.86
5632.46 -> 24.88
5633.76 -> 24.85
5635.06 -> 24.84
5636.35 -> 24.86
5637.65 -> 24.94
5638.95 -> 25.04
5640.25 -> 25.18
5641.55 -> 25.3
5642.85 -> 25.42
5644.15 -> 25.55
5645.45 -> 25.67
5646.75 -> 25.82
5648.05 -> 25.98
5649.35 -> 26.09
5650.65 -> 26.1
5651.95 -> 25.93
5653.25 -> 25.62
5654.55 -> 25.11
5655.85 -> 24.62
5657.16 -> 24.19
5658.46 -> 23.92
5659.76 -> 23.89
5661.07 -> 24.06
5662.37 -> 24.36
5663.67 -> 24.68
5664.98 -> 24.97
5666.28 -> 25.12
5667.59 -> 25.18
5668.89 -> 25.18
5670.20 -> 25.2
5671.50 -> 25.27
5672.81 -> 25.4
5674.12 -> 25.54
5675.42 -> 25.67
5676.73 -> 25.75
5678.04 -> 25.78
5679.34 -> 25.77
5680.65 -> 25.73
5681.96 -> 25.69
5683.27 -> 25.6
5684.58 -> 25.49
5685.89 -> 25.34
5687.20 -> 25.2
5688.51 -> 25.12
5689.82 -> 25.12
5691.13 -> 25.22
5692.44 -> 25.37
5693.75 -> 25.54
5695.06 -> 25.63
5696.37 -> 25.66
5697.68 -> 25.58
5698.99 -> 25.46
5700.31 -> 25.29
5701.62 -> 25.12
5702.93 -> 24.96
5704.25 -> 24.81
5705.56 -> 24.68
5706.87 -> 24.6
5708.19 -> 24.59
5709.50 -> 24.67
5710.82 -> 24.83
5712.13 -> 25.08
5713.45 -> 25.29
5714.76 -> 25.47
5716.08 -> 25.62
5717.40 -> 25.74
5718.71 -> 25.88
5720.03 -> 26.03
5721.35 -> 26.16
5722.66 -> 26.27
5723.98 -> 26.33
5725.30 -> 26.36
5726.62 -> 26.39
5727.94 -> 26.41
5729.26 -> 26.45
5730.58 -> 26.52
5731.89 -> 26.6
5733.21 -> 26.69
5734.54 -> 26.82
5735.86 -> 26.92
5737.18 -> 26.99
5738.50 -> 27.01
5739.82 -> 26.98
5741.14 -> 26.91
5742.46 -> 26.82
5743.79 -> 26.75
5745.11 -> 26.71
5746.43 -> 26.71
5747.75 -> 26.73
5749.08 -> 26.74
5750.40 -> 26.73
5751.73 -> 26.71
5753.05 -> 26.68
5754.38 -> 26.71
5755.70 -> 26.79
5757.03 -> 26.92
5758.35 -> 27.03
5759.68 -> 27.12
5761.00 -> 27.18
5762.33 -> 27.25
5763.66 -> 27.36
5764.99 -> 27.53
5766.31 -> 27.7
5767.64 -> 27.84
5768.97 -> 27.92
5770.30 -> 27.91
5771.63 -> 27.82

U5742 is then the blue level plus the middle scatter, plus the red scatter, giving 25.4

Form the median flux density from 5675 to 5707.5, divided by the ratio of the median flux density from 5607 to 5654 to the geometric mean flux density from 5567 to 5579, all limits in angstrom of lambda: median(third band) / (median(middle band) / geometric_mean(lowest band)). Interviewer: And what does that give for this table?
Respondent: 23.3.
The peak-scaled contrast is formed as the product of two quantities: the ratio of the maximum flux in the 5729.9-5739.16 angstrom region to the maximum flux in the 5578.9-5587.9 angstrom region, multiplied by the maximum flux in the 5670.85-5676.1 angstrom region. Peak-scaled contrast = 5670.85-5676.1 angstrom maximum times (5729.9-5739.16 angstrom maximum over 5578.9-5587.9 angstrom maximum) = 29.8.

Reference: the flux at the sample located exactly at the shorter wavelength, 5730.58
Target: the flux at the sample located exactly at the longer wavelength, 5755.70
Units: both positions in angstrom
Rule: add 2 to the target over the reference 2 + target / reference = 3.010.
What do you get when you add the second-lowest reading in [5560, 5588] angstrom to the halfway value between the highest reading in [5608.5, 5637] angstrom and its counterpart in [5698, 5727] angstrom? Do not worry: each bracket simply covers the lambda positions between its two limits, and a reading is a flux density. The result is 47.2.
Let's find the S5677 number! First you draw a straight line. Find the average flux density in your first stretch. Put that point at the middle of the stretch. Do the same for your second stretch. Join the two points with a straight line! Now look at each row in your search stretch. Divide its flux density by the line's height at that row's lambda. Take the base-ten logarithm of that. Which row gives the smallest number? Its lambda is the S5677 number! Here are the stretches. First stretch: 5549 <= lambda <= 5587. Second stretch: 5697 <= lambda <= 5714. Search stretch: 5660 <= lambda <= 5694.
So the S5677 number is 5661.07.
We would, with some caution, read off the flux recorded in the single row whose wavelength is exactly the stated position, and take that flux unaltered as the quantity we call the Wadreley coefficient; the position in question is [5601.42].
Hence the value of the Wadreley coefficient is 22.84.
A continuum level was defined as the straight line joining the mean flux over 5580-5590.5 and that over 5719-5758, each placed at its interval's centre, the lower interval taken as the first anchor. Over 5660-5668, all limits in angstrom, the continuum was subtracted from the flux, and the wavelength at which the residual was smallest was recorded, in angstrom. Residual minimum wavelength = 5661.07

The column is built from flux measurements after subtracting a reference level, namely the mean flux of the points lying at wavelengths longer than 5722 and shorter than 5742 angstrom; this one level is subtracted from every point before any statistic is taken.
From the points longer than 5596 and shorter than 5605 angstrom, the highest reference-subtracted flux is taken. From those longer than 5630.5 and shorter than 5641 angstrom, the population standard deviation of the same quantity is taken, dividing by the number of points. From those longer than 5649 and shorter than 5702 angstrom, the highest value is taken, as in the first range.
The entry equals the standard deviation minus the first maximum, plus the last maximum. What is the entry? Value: 2.7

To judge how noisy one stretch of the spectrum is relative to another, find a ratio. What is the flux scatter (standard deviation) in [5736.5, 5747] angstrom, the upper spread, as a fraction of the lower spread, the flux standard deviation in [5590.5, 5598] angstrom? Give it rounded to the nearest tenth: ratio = 0.3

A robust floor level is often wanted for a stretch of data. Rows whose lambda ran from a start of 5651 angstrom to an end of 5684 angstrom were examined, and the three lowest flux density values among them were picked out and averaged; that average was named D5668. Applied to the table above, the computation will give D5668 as 24.0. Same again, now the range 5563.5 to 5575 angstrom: 22.3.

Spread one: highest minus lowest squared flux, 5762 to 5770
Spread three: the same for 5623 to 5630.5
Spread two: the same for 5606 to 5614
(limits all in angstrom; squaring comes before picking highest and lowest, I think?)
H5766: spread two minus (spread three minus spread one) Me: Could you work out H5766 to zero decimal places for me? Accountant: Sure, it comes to 45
